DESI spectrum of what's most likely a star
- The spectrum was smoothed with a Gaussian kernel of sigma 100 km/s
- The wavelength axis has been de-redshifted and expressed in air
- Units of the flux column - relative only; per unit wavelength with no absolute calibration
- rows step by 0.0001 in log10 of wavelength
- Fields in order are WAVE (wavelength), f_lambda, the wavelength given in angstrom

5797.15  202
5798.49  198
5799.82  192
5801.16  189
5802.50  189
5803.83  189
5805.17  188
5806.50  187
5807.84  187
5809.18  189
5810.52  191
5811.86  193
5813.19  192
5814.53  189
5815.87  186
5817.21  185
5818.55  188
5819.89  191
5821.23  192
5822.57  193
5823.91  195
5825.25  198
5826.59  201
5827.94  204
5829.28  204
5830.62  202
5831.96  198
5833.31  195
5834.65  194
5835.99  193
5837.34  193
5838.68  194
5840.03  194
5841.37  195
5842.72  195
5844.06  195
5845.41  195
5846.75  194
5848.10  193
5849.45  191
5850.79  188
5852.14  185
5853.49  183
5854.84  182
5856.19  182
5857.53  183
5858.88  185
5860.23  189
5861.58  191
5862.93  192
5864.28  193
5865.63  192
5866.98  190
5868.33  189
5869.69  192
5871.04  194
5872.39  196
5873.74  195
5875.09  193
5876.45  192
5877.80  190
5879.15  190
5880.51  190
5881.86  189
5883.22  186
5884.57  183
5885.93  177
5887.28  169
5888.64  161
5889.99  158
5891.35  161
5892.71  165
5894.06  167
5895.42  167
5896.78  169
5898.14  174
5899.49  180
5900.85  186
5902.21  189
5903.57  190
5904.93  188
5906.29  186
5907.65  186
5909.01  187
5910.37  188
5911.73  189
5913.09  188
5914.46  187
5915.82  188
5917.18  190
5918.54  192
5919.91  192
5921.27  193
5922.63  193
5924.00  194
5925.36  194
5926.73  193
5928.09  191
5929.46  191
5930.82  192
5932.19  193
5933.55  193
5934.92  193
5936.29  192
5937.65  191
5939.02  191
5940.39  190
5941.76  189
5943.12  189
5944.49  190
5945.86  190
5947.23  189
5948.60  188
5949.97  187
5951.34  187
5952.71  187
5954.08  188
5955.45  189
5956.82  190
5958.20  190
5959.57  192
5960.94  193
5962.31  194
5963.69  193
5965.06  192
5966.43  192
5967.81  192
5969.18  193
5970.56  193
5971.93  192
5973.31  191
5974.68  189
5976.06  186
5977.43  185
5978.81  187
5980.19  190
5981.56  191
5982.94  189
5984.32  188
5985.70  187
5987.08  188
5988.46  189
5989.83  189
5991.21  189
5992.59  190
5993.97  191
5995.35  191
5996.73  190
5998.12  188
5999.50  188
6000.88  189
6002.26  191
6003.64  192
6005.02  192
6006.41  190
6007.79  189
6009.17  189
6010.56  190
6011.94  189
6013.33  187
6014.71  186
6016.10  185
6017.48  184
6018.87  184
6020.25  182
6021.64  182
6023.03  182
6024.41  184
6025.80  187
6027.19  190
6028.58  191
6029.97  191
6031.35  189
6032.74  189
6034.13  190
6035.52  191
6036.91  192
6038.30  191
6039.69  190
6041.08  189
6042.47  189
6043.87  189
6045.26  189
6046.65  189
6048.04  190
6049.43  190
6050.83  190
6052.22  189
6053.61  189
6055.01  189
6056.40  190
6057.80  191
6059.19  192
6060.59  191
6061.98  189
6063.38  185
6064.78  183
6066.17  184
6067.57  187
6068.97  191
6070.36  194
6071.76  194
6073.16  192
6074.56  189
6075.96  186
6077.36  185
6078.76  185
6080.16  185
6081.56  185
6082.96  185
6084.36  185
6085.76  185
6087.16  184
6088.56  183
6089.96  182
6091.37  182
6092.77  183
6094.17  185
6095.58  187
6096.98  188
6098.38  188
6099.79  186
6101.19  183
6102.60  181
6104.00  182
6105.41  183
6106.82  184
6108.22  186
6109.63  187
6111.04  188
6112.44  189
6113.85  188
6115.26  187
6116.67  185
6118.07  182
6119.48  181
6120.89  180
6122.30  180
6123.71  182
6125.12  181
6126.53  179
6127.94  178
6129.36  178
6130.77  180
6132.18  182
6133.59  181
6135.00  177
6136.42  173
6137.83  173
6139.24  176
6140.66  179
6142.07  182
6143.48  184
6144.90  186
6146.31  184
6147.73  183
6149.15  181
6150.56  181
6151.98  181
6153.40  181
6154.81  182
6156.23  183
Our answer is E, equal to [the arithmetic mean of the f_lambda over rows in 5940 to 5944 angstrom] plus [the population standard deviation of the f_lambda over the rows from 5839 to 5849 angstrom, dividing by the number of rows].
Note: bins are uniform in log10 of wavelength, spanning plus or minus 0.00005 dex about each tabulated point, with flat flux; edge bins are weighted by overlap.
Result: 190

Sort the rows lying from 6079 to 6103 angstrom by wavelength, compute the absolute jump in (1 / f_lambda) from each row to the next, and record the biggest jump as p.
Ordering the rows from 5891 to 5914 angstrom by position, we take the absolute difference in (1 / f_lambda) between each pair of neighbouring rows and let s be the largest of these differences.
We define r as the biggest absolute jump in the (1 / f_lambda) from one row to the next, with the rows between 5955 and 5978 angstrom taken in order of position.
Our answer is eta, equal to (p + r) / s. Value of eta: 0.9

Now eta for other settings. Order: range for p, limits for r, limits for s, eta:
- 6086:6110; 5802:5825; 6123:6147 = 1.3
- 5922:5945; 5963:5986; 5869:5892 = 0.5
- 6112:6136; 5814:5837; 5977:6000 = 2.7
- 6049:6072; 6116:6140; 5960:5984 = 2.9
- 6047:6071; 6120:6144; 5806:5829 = 2.8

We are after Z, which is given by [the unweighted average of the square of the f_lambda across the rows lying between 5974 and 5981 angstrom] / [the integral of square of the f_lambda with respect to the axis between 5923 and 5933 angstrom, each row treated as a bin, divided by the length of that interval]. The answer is 0.95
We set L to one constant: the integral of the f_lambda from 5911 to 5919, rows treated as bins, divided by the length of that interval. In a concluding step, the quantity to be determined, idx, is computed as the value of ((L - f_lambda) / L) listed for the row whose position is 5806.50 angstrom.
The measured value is 0.01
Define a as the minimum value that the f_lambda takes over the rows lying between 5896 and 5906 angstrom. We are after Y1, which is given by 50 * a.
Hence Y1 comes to 8450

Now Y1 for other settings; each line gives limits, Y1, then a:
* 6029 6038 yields 9450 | 189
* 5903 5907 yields 9300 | 186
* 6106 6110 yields 9200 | 184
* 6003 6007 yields 9500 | 190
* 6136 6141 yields 8650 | 173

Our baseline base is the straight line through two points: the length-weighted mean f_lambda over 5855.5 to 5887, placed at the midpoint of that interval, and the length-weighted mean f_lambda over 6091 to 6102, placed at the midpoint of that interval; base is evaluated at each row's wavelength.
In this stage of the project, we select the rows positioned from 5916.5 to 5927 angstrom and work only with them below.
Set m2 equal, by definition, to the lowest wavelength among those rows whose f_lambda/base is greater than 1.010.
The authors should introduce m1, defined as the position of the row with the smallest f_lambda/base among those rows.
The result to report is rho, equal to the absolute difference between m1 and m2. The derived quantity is 1.4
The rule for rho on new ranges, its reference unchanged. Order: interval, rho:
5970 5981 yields 6.9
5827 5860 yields 26.9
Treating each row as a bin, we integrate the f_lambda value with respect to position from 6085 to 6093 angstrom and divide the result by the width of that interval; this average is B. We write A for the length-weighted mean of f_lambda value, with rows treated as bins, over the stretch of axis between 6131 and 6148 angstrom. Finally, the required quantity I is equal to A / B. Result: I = 0.98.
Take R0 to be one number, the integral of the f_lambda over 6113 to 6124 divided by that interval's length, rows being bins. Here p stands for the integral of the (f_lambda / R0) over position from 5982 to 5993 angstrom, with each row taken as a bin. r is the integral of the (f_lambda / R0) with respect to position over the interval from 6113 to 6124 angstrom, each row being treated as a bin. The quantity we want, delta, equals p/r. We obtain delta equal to 1.03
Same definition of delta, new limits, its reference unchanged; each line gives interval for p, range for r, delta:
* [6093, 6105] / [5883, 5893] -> 1.31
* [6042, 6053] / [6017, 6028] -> 1.03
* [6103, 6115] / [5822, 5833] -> 1.02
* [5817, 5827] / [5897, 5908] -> 0.95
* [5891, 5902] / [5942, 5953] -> 0.91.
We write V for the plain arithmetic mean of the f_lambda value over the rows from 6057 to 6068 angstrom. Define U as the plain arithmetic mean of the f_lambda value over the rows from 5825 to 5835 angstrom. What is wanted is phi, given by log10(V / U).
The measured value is -0.03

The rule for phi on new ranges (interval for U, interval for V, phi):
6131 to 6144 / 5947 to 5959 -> 0.02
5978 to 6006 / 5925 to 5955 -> 0.00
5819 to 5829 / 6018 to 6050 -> -0.02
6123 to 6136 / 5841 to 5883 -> 0.02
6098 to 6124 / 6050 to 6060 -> 0.01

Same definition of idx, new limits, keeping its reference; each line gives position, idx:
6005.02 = -0.02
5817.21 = 0.02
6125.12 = 0.04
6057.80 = -0.01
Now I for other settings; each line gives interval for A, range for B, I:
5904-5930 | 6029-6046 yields 1.00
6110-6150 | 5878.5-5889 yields 1.00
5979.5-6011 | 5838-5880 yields 0.99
